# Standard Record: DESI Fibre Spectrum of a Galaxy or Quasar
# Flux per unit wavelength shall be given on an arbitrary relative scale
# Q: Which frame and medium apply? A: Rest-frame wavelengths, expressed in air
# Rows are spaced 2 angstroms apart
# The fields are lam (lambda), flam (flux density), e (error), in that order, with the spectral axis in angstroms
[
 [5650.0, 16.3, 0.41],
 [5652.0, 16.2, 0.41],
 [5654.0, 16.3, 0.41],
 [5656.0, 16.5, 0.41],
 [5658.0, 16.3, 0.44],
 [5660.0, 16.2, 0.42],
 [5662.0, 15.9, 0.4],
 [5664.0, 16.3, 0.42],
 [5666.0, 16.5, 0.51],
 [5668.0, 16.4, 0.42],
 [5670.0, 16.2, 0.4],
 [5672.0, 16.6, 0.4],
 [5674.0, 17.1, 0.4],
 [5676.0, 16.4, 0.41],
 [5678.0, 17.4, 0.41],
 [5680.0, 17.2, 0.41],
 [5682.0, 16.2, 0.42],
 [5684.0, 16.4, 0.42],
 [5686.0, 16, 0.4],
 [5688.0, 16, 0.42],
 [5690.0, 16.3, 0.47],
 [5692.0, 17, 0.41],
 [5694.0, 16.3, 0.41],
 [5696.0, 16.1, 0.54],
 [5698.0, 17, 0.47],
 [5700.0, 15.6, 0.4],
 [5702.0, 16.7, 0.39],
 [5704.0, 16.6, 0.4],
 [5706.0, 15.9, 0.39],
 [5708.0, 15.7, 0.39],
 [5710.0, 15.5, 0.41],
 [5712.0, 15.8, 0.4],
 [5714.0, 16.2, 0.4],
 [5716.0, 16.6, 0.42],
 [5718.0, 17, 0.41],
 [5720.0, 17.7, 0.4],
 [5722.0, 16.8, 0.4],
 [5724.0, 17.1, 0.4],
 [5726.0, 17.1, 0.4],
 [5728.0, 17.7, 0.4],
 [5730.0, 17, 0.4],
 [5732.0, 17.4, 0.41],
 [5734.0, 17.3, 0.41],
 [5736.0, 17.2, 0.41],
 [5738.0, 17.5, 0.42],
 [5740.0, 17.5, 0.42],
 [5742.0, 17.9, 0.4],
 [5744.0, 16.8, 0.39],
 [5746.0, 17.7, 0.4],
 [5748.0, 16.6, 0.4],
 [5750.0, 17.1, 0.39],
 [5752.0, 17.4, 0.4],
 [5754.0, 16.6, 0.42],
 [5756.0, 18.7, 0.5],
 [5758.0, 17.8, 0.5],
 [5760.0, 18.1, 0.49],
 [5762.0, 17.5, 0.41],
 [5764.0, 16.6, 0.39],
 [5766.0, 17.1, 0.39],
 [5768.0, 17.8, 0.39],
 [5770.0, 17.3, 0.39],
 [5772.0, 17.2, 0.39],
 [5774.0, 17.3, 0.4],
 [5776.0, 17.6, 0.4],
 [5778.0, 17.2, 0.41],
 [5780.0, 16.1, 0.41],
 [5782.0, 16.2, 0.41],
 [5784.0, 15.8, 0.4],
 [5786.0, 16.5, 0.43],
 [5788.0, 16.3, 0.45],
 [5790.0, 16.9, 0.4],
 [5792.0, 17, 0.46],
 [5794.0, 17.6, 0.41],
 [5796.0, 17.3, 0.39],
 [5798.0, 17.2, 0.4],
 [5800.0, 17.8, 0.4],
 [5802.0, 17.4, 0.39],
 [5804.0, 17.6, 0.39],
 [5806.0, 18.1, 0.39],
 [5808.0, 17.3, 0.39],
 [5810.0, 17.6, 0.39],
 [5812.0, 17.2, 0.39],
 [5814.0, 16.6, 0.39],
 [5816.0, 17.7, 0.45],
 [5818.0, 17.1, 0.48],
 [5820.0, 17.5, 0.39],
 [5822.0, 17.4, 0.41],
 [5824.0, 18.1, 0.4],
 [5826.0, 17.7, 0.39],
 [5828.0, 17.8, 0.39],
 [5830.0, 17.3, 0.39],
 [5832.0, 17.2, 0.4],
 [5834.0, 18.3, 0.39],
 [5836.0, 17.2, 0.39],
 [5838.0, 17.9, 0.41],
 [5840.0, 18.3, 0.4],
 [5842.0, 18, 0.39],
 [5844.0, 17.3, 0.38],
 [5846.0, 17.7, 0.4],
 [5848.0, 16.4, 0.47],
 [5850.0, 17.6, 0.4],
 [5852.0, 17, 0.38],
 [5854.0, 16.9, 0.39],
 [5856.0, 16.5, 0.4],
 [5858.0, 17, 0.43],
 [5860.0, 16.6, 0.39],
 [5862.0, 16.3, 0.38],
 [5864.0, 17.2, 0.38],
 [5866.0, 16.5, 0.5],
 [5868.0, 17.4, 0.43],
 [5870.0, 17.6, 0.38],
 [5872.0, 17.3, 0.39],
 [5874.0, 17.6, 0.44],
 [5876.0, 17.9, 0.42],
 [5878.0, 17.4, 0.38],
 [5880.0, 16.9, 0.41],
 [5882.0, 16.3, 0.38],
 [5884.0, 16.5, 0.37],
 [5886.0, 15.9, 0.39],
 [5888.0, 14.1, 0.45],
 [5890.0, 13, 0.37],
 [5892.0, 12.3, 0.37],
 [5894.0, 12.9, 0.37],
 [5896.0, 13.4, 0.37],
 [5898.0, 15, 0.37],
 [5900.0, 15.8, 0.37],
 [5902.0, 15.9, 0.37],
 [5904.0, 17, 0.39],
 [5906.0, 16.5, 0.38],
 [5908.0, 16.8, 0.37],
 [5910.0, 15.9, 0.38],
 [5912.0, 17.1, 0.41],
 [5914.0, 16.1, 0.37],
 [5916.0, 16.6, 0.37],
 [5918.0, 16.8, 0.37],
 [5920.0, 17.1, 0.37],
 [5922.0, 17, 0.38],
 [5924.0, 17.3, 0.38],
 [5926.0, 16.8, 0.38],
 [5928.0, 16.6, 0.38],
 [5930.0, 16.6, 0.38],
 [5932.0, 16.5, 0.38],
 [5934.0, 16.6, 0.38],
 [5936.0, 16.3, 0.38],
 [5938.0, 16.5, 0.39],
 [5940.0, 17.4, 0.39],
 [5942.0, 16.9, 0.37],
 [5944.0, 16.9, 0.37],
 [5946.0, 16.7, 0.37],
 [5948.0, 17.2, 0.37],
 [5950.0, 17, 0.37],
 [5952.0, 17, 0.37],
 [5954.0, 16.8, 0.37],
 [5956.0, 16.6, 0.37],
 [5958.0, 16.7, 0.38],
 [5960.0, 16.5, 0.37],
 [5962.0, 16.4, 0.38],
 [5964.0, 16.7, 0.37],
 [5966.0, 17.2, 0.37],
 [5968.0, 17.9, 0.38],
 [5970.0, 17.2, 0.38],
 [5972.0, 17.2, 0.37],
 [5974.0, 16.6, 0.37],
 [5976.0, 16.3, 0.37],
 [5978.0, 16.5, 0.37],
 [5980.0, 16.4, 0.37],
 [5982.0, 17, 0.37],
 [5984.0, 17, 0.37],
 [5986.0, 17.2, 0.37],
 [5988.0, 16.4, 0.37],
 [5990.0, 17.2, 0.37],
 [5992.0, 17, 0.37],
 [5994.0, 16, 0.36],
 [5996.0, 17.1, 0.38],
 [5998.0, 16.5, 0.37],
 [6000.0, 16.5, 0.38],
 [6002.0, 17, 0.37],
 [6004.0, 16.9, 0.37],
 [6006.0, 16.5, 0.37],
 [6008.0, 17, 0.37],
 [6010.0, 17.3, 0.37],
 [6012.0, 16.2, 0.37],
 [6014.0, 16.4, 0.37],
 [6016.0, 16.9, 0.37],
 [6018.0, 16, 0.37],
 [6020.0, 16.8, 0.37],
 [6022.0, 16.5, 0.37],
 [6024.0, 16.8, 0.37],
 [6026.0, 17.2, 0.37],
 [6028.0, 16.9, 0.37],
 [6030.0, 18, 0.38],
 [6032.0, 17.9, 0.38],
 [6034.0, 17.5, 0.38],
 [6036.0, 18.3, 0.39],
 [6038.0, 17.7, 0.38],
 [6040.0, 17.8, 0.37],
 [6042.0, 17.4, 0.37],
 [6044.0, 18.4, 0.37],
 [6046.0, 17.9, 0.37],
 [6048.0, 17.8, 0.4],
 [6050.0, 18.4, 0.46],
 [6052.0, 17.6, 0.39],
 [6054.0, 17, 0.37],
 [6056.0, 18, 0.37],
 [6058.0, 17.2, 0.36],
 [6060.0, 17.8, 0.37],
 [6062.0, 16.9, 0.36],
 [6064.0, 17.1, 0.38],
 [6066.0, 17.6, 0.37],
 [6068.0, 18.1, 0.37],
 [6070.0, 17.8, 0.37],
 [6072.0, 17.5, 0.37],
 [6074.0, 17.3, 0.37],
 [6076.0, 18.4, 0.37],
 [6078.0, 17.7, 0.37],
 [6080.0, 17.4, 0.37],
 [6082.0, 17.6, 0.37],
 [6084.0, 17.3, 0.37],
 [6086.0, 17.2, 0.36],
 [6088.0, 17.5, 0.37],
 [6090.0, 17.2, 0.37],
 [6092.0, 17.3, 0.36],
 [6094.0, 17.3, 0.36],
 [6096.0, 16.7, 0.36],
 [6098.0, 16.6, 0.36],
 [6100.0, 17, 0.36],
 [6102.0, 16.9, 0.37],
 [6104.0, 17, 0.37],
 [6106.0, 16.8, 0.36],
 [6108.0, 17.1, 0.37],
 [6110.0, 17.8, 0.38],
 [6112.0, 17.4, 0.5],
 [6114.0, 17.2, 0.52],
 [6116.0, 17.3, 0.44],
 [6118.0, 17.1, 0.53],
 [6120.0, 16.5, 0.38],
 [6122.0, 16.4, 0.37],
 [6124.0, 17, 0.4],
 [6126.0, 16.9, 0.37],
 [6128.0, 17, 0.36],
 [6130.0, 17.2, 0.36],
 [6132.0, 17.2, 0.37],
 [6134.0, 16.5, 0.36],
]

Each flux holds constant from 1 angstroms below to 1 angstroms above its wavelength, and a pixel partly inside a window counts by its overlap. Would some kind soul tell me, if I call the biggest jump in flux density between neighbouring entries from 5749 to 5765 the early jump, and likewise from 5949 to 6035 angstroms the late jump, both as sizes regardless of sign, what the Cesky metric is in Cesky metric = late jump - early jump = -1.0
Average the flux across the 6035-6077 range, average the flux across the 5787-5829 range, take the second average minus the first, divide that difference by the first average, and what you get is -0.018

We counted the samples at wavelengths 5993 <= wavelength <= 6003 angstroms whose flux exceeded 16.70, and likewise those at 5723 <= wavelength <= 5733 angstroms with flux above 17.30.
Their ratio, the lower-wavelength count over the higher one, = 1.0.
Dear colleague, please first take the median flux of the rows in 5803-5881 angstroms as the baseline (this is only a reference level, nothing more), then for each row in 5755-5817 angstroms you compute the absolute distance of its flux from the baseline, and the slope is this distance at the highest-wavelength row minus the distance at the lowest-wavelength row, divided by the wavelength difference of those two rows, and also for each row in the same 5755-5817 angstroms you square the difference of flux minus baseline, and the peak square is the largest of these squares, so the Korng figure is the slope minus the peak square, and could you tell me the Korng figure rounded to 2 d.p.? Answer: -2.58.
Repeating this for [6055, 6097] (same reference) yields -1.00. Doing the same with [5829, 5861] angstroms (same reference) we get -0.98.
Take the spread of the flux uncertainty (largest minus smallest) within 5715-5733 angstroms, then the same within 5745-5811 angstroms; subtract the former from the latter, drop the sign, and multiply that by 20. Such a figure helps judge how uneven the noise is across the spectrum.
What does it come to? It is 1.8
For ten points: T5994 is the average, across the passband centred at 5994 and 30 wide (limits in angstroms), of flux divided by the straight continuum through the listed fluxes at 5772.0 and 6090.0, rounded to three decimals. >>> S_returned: 0.976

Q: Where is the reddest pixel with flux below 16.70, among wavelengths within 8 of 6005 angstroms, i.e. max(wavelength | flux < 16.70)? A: 6012.0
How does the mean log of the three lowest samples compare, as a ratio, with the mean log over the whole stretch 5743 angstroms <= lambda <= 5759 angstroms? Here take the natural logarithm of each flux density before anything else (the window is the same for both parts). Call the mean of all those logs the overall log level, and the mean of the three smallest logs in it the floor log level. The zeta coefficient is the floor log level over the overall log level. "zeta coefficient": 0.986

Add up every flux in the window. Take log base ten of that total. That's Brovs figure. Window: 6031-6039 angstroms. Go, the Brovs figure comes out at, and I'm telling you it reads 1.85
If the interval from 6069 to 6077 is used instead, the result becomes 1.85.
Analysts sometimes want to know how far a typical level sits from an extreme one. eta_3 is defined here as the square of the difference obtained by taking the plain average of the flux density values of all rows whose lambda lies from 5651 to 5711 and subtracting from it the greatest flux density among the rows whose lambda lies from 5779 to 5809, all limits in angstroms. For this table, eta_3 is 3.0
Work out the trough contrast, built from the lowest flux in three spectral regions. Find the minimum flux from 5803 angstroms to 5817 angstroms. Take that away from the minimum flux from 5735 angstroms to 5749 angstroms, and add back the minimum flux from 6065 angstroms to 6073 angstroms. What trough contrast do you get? 17.5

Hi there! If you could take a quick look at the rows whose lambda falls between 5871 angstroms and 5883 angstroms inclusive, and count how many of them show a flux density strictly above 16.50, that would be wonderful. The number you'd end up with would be 5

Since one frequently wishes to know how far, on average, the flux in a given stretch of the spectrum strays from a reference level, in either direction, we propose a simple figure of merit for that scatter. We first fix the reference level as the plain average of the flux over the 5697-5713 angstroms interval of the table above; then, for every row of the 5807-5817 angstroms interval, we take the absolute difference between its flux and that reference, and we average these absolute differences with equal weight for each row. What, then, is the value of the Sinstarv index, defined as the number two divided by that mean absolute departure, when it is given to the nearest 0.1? 1.7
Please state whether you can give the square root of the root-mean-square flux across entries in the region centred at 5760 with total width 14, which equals 4.18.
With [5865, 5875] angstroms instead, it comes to 4.16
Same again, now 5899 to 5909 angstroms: 4.05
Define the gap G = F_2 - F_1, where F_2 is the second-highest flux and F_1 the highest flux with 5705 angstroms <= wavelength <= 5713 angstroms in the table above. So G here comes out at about -0.10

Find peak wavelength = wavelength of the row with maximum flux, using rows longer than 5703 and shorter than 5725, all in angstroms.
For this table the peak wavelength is 5720.0 angstroms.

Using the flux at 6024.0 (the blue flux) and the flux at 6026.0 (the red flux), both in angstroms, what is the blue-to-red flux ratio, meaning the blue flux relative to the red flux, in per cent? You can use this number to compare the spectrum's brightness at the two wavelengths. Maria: 98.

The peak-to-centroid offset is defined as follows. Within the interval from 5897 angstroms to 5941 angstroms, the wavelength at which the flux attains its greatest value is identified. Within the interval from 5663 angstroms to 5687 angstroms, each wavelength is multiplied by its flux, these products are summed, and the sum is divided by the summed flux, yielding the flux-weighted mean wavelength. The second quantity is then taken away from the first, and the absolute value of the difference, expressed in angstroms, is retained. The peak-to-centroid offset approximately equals 265.0 angstroms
